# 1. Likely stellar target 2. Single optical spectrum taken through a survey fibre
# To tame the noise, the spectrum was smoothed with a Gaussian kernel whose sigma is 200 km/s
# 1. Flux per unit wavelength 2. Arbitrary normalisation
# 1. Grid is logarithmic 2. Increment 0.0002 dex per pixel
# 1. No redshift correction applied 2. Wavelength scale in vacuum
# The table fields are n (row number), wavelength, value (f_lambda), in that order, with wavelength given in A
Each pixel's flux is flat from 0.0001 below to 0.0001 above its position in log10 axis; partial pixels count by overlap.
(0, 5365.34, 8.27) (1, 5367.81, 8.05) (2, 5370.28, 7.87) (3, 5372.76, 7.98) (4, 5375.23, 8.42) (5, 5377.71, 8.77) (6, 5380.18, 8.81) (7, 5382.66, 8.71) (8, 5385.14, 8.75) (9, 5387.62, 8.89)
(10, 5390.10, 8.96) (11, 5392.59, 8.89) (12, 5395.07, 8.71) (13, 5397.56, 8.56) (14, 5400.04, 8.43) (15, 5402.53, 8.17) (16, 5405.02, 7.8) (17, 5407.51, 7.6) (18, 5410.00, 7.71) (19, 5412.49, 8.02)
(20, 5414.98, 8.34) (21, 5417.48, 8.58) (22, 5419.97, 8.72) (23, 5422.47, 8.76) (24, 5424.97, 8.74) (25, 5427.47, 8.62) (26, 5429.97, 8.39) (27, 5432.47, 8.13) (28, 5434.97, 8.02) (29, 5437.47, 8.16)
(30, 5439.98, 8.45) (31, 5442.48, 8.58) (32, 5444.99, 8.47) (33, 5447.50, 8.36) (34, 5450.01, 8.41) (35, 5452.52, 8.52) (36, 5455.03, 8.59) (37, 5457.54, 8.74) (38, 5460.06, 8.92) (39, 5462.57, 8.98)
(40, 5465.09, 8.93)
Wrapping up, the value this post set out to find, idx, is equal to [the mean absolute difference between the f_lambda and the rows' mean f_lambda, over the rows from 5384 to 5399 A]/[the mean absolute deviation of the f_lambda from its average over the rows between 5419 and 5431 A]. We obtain 1.1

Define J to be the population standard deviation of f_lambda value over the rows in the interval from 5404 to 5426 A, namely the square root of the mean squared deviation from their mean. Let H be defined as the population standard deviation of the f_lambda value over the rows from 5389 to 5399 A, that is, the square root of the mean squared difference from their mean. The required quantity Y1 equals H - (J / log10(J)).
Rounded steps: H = 0.16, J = 0.45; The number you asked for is 1.44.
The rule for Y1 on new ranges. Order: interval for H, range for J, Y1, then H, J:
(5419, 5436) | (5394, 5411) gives 1.34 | 0.28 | 0.41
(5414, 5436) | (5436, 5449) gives 0.42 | 0.26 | 0.14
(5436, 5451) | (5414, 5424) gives 0.34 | 0.13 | 0.16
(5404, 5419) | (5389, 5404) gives 0.83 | 0.35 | 0.27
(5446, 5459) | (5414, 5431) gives 0.33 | 0.13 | 0.16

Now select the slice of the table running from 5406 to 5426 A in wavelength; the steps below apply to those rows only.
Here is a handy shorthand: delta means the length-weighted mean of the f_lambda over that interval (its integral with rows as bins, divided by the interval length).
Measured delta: 8.30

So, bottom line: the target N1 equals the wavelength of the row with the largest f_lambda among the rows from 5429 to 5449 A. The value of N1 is 5442.48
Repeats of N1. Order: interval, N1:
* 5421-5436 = 5422.47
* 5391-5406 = 5392.59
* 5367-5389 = 5387.62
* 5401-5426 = 5422.47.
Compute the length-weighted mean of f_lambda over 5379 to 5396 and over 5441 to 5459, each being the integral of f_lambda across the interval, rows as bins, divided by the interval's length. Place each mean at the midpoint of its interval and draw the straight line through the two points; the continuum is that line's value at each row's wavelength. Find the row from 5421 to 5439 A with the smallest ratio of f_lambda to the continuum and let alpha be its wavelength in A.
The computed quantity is 5434.97 A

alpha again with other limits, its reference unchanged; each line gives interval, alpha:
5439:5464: 5447.50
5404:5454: 5407.51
